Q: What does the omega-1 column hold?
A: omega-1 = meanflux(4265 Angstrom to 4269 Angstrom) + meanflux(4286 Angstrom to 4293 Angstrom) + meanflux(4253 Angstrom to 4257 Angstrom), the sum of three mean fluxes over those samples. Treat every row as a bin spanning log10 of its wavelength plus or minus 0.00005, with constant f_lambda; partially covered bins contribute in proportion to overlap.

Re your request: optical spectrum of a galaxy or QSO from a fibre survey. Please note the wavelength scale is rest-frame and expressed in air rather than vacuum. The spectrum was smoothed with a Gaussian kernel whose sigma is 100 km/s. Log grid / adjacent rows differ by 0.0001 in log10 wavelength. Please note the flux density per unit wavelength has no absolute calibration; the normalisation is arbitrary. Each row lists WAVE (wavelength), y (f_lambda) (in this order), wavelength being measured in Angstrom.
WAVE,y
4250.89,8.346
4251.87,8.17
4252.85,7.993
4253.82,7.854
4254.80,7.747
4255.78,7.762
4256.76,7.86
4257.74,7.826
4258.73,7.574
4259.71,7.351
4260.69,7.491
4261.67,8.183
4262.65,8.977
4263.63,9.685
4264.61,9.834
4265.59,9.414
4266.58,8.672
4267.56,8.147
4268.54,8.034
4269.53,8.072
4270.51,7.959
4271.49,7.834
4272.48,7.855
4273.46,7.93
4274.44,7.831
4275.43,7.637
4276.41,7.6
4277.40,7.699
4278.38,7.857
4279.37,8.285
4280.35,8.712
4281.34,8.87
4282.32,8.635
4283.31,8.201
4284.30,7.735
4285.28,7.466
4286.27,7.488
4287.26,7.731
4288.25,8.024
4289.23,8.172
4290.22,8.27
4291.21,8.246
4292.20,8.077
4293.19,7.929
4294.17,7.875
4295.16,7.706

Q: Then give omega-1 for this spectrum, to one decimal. 24.4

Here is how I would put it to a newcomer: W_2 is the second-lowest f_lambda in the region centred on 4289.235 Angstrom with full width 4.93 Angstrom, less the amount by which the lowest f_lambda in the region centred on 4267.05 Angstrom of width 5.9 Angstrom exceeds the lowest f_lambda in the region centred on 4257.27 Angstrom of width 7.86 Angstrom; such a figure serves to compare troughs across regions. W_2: 7.34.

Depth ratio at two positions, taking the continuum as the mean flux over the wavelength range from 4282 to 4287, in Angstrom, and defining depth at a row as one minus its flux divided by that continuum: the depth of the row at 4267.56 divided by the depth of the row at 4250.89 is 1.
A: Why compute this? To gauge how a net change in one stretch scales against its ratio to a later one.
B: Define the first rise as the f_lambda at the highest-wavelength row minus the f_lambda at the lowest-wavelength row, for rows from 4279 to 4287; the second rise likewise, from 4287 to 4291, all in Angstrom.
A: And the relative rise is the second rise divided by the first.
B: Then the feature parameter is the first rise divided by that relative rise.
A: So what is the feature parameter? 1.2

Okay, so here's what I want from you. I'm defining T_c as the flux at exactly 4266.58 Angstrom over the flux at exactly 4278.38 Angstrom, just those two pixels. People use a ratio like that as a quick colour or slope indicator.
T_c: 1.10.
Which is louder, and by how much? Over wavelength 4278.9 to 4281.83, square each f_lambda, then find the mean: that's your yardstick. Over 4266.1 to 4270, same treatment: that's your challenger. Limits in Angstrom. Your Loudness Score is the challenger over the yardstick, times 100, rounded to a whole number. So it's 91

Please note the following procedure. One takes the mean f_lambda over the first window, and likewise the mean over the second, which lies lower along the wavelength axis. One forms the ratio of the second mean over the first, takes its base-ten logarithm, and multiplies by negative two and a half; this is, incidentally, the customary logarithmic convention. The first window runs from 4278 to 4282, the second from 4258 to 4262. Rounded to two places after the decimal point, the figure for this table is 0.11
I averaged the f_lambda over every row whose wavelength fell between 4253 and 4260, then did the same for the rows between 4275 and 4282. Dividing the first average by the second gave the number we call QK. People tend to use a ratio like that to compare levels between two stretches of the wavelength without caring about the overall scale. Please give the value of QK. 0.95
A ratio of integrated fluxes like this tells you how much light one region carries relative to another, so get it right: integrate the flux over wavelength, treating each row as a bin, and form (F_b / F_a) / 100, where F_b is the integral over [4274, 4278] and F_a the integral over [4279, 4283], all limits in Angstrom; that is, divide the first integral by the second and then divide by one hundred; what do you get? 0.0089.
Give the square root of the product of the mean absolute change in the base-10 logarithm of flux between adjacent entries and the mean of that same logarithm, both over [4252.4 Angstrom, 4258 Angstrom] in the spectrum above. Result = 0.062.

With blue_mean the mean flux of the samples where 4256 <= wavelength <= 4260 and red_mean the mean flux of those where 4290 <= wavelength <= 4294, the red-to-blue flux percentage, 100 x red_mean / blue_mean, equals 106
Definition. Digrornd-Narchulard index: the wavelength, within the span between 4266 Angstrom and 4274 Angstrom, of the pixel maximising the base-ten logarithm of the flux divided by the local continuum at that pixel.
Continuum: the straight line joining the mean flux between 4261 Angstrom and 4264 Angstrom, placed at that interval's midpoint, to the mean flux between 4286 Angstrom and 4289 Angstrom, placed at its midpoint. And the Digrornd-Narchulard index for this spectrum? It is 4266.58 Angstrom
